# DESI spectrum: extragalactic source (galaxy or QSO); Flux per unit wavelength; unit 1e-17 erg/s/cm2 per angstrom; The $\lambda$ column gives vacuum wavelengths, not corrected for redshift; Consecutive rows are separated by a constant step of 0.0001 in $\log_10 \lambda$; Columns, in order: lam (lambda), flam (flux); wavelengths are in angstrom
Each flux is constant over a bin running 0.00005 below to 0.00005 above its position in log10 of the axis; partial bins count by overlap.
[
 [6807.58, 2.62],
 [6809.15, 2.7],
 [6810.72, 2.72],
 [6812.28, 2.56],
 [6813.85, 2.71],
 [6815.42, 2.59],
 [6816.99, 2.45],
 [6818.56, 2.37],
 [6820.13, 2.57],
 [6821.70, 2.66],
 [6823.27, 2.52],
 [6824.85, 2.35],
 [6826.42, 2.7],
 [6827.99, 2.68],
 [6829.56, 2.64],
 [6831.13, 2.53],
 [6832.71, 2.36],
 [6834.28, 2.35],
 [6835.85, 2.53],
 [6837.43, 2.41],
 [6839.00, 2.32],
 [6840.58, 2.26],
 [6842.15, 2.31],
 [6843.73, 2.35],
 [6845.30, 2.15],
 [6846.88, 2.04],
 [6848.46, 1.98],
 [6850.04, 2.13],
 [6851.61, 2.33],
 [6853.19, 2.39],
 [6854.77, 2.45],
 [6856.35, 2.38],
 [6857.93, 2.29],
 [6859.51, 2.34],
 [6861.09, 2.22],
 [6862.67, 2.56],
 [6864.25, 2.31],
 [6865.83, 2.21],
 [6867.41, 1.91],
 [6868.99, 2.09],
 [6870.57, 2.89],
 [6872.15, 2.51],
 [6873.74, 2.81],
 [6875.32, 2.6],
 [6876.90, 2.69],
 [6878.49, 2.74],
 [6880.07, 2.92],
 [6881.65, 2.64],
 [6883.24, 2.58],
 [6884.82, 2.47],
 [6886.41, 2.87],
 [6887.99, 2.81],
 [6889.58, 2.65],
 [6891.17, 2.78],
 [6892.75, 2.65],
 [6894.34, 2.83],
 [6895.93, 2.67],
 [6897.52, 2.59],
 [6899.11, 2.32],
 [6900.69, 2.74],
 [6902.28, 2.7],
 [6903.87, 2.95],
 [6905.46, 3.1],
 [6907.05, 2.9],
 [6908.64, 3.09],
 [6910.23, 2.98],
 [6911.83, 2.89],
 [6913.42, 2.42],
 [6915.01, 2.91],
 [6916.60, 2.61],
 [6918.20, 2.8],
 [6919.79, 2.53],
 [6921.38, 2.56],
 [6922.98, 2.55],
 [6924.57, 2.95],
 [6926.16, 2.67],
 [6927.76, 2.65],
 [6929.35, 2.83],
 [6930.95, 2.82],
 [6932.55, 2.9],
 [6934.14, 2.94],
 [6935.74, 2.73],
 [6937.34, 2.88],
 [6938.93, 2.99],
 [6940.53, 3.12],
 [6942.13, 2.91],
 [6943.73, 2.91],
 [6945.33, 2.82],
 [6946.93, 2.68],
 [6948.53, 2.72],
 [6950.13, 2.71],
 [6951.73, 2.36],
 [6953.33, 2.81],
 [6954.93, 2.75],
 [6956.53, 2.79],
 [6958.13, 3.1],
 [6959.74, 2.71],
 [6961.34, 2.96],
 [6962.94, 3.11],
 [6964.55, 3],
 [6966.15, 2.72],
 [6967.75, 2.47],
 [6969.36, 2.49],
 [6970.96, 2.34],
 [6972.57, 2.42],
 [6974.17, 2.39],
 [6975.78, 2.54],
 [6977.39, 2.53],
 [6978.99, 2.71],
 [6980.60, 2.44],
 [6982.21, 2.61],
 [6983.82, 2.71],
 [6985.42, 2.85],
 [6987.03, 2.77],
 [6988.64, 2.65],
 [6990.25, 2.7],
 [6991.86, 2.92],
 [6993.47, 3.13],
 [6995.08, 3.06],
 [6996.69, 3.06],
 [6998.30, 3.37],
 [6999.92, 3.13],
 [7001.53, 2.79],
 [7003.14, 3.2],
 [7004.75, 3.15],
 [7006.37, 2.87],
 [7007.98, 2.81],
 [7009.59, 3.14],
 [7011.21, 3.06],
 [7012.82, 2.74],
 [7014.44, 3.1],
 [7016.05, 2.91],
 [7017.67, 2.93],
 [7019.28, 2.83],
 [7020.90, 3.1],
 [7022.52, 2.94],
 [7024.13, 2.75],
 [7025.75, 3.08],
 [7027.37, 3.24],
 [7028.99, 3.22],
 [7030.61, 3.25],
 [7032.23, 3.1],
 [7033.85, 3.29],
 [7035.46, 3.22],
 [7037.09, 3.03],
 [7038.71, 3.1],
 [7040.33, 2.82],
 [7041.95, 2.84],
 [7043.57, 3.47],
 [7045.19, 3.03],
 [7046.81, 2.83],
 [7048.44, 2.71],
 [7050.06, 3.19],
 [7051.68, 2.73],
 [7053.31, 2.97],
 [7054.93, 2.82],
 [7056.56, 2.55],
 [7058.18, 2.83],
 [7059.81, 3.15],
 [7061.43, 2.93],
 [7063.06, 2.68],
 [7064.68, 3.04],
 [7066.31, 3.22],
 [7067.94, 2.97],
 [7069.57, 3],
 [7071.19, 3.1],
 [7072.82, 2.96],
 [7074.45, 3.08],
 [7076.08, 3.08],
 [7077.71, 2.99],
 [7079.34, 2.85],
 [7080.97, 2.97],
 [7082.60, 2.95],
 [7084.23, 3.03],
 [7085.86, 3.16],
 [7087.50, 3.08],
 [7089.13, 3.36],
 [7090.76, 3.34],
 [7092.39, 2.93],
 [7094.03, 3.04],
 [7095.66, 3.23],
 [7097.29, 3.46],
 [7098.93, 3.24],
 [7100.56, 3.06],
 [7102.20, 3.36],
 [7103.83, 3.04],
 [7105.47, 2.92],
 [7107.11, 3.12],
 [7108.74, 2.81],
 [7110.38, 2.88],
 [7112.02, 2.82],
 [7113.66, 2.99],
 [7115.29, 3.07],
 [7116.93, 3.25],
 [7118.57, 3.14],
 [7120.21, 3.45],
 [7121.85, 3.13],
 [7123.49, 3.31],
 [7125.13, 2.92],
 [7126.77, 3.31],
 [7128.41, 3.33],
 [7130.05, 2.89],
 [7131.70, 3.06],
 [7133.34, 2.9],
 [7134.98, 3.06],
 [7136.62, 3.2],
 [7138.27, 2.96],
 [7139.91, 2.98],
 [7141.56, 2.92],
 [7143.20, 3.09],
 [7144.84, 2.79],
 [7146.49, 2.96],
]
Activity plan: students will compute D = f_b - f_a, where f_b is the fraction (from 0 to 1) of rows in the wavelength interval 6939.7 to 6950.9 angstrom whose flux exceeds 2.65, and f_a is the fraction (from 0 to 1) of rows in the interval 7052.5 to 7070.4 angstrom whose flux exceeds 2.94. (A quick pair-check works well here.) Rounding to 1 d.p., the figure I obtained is 0.5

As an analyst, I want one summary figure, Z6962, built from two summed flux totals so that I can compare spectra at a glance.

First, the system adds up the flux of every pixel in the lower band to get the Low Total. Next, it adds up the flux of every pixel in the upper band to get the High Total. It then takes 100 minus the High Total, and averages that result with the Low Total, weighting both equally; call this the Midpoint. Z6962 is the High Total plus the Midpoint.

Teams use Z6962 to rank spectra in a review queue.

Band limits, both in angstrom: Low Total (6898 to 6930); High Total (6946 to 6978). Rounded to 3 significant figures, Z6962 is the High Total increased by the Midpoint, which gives 104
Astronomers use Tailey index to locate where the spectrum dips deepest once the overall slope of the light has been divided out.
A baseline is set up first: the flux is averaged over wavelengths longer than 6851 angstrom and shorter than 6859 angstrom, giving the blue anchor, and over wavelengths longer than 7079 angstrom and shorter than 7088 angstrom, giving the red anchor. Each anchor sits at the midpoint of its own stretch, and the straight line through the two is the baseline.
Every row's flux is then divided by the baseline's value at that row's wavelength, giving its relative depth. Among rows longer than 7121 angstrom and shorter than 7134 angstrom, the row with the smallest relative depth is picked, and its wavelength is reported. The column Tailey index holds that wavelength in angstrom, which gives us 7130.05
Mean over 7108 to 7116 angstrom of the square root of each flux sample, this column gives 1.71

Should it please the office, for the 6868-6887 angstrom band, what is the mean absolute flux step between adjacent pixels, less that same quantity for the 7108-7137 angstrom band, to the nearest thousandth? 0.063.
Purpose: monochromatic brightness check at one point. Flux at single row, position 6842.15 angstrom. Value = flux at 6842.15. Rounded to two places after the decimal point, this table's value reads 2.31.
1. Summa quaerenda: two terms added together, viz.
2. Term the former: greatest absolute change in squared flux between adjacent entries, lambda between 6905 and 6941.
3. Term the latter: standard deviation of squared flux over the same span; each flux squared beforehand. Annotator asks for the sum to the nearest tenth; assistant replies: 3.7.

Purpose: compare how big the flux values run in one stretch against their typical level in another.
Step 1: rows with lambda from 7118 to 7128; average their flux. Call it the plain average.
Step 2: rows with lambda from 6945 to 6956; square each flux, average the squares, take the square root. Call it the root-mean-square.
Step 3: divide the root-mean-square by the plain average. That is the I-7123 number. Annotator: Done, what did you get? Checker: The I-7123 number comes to 0.84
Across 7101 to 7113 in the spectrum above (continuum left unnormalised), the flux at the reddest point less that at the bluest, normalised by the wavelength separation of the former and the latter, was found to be -0.055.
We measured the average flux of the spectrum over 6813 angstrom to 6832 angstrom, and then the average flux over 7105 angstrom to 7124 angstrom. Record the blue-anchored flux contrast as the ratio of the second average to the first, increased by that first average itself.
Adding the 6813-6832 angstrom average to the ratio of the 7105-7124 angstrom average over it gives 3.76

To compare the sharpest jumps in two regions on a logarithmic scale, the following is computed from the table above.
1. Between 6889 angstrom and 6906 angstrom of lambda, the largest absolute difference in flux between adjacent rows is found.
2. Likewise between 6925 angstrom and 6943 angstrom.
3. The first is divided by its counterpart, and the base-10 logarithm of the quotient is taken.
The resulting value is 0.30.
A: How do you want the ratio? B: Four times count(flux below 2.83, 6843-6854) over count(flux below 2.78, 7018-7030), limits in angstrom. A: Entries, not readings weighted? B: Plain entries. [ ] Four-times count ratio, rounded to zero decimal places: 28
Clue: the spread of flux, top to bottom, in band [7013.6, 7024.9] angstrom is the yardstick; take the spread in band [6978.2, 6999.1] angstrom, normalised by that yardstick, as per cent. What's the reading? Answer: 266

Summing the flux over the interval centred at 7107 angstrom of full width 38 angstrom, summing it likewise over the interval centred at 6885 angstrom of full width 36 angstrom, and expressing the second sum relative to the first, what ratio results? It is 0.84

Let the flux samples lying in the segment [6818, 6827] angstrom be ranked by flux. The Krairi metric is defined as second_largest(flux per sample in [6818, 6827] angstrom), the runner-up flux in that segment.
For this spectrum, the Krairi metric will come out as 2.66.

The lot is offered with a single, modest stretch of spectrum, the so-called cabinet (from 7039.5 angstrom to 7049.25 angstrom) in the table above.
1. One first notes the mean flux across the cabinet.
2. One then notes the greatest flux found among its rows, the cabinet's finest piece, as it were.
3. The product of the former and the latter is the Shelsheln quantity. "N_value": 10.2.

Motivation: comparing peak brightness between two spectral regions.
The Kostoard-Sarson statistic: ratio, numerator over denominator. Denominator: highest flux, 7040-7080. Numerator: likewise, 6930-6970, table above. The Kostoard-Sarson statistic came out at 0.899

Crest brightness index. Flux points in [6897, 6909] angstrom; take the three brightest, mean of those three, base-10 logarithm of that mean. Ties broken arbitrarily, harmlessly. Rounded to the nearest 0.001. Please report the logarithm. 0.484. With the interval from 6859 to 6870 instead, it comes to 0.381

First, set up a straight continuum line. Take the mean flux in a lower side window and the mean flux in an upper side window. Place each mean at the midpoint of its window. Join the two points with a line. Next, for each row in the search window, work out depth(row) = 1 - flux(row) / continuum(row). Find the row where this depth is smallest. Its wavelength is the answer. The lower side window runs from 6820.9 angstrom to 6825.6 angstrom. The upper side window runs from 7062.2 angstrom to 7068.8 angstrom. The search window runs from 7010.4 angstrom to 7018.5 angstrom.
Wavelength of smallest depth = 7014.44 angstrom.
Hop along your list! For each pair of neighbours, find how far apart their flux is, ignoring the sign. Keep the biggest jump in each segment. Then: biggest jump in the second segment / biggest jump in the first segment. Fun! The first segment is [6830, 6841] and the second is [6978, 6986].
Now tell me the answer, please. 1.5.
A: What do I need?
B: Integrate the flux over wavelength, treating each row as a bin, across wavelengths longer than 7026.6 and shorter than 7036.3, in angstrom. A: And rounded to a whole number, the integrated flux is 31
